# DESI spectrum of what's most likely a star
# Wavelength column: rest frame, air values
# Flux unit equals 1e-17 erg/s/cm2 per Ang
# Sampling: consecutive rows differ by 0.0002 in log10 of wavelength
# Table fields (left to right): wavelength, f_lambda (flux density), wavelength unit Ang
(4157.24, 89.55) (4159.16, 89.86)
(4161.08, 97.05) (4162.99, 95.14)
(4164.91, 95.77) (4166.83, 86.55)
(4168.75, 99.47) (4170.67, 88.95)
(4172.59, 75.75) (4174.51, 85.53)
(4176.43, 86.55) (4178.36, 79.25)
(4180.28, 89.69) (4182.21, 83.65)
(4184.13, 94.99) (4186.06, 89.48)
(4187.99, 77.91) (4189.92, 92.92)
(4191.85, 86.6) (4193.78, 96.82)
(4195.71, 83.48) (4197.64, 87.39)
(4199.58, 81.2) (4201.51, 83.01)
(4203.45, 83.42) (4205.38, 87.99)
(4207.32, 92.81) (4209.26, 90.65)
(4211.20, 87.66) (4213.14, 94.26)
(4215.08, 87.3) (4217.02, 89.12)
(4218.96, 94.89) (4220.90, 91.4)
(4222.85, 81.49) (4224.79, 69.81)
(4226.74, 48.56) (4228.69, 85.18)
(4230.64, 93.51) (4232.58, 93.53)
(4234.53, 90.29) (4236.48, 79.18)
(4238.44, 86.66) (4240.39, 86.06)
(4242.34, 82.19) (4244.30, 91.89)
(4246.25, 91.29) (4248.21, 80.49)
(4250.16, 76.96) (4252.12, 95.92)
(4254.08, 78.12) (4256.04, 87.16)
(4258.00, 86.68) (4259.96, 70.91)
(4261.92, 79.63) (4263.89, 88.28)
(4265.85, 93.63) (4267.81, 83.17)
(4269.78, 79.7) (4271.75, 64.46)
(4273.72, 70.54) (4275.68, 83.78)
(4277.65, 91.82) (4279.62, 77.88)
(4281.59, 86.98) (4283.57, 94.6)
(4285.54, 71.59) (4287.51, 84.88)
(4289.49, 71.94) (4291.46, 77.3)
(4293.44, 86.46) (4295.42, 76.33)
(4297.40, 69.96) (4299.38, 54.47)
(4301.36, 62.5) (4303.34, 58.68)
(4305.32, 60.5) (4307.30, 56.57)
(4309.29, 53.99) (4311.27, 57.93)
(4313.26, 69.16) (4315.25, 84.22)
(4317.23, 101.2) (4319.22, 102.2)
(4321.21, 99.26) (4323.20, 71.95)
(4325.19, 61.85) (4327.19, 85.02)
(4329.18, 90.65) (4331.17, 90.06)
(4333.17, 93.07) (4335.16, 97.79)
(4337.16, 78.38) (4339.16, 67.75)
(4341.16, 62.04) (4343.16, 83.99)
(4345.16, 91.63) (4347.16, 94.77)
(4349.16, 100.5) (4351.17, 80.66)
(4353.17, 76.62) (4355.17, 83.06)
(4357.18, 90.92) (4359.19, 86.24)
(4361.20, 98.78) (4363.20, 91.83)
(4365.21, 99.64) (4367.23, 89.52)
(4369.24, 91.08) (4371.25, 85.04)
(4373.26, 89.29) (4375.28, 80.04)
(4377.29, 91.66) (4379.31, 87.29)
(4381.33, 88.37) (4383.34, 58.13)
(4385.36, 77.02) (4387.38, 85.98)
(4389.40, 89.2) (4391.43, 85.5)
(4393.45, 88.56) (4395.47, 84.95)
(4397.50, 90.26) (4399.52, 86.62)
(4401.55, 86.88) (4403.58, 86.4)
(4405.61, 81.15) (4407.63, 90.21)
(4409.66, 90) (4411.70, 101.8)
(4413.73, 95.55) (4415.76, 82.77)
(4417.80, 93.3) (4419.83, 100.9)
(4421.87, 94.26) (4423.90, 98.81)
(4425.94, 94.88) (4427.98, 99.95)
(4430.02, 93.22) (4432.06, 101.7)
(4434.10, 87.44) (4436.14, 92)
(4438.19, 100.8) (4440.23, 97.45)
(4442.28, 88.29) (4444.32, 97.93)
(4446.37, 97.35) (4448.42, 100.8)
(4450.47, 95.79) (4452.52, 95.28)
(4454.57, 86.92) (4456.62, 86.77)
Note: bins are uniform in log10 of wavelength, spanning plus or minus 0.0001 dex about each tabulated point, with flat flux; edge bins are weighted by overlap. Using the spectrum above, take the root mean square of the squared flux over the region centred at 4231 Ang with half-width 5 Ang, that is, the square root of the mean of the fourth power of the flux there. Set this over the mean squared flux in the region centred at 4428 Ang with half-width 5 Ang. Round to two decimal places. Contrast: 0.78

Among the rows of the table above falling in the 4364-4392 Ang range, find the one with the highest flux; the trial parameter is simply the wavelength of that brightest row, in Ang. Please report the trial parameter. 4365.21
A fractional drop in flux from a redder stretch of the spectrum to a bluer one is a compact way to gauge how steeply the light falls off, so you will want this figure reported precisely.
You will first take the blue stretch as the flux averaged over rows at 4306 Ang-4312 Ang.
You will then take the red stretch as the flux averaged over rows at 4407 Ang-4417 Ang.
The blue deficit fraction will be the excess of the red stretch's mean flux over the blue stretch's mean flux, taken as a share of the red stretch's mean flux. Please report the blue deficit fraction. 0.39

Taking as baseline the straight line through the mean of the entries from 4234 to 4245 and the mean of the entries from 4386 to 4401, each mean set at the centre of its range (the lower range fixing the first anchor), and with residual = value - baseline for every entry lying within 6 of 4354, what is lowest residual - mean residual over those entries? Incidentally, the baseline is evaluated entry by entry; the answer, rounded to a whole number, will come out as -10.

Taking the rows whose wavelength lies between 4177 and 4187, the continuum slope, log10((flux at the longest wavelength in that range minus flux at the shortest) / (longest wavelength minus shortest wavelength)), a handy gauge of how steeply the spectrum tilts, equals 0.12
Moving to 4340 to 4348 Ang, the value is 0.74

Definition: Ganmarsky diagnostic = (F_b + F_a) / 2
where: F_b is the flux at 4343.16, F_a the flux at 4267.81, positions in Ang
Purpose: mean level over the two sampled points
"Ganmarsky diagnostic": 83.6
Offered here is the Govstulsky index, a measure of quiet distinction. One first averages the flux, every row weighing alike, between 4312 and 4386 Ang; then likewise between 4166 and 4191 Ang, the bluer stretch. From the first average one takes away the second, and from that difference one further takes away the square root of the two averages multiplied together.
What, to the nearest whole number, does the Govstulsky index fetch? -88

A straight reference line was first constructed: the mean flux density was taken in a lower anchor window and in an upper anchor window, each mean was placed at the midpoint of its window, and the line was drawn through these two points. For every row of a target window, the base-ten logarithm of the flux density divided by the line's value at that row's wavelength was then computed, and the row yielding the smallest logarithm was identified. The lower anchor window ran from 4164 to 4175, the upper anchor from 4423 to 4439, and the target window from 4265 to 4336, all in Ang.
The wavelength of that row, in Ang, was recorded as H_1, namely 4309.29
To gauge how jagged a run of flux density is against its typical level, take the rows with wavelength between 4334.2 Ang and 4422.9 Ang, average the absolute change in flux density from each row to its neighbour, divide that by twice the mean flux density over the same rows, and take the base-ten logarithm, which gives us -1.34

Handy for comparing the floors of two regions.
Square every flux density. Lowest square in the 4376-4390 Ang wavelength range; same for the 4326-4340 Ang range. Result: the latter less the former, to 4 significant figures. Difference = 1211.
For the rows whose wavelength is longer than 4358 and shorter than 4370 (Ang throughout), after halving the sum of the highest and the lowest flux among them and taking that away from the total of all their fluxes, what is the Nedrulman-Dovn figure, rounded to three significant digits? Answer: 464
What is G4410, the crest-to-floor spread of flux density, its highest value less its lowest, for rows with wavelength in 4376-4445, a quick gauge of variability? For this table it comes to 44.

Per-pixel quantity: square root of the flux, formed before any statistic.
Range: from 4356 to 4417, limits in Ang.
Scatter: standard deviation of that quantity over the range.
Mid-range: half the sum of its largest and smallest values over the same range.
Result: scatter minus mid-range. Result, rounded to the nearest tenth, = -8.4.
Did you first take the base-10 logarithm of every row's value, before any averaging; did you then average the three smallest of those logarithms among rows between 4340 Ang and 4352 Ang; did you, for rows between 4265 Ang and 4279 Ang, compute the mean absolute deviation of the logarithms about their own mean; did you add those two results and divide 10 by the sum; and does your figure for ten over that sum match 5.21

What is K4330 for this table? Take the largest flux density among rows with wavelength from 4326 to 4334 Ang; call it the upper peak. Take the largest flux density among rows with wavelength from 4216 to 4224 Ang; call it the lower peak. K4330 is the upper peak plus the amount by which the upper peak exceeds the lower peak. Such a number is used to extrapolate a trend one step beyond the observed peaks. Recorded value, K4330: 91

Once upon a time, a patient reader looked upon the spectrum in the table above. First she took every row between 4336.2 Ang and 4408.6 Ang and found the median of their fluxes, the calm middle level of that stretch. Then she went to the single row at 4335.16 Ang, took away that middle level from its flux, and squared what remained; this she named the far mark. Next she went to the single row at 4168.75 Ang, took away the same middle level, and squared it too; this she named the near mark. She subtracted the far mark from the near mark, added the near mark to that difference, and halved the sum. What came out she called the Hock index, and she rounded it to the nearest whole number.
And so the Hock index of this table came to 101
